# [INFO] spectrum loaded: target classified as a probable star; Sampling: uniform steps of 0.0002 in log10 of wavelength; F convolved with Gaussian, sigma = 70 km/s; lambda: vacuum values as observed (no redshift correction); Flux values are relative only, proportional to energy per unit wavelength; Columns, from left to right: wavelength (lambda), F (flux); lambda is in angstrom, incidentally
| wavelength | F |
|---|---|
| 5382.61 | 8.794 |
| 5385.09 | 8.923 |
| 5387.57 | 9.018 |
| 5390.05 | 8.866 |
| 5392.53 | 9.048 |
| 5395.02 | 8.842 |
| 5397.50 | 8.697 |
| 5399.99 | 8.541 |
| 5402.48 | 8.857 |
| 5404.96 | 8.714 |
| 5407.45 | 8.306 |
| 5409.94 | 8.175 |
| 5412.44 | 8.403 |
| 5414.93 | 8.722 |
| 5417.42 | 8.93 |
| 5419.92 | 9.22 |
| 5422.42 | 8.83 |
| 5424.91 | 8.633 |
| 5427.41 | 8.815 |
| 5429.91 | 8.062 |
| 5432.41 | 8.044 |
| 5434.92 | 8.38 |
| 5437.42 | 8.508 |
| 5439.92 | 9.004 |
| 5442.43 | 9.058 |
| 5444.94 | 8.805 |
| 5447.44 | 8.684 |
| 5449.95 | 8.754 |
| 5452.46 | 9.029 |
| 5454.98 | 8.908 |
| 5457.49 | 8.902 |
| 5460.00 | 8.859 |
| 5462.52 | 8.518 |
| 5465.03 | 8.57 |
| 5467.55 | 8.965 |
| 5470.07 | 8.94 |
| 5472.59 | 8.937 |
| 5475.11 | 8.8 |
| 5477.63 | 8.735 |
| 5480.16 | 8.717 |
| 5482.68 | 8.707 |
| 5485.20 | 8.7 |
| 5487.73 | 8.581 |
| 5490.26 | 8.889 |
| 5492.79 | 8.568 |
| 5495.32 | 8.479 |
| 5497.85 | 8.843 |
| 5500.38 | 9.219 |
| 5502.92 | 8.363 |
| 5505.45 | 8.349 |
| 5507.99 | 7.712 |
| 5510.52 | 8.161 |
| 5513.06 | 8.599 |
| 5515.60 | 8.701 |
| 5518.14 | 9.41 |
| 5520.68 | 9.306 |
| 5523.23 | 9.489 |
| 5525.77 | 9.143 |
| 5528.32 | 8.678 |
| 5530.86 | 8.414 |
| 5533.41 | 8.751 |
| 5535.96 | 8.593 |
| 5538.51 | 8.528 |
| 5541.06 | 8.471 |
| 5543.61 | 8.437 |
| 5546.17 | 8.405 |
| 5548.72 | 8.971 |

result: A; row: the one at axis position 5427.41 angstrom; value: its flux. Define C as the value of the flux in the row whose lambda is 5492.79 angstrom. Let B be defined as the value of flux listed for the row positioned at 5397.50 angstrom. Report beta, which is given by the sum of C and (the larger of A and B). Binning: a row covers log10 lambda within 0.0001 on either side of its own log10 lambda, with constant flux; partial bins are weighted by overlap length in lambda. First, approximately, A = 8.815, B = 8.697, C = 8.568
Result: 17.4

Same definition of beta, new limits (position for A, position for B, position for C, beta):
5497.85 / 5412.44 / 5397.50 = 17.5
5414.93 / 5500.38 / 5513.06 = 17.8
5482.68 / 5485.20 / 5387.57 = 17.7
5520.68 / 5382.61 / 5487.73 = 17.9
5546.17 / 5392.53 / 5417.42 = 18.0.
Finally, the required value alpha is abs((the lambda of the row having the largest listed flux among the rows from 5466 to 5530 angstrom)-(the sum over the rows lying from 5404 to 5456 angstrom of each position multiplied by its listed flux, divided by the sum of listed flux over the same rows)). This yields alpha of 93.1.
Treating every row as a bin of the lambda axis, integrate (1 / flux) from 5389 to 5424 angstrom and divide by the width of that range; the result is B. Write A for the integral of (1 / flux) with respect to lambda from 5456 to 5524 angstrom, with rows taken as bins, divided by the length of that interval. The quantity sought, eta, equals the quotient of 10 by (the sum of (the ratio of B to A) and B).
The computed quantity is 8.96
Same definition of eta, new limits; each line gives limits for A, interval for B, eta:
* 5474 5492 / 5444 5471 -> 9.05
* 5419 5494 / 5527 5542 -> 8.81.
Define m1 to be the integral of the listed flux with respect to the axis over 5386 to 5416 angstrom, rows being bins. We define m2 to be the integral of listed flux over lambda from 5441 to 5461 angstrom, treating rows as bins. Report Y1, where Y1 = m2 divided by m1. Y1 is 0.68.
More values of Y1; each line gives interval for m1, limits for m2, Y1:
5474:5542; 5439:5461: 0.33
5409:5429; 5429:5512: 4.13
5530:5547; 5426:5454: 1.67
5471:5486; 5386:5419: 2.18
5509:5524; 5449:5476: 1.79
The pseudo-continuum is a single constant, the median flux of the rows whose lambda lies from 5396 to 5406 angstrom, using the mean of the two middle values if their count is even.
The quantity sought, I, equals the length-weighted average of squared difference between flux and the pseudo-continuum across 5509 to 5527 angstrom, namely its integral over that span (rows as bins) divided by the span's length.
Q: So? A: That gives 0.292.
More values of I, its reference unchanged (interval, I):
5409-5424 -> 0.111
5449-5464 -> 0.041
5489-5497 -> 0.034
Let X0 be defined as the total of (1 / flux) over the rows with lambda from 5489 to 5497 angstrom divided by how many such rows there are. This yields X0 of 0.116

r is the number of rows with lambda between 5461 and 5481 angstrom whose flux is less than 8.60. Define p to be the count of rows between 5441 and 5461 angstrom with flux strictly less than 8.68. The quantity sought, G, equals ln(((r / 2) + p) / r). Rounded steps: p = 0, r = 2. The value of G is -0.69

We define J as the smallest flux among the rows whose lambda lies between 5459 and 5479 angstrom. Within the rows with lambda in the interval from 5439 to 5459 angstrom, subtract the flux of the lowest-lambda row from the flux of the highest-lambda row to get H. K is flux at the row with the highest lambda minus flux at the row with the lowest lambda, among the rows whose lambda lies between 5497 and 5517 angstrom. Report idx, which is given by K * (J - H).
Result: -1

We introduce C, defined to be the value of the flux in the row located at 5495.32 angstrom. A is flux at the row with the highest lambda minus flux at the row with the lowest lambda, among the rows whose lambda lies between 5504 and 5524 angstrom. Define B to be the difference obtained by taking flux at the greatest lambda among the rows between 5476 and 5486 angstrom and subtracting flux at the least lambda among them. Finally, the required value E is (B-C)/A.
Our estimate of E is -7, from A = 1.1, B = 0.0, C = 8.479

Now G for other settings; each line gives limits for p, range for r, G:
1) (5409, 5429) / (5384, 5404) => 1.25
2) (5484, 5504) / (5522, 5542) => 0.41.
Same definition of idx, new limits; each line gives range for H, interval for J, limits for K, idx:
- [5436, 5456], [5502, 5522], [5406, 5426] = 2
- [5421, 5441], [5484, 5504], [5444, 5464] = -2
